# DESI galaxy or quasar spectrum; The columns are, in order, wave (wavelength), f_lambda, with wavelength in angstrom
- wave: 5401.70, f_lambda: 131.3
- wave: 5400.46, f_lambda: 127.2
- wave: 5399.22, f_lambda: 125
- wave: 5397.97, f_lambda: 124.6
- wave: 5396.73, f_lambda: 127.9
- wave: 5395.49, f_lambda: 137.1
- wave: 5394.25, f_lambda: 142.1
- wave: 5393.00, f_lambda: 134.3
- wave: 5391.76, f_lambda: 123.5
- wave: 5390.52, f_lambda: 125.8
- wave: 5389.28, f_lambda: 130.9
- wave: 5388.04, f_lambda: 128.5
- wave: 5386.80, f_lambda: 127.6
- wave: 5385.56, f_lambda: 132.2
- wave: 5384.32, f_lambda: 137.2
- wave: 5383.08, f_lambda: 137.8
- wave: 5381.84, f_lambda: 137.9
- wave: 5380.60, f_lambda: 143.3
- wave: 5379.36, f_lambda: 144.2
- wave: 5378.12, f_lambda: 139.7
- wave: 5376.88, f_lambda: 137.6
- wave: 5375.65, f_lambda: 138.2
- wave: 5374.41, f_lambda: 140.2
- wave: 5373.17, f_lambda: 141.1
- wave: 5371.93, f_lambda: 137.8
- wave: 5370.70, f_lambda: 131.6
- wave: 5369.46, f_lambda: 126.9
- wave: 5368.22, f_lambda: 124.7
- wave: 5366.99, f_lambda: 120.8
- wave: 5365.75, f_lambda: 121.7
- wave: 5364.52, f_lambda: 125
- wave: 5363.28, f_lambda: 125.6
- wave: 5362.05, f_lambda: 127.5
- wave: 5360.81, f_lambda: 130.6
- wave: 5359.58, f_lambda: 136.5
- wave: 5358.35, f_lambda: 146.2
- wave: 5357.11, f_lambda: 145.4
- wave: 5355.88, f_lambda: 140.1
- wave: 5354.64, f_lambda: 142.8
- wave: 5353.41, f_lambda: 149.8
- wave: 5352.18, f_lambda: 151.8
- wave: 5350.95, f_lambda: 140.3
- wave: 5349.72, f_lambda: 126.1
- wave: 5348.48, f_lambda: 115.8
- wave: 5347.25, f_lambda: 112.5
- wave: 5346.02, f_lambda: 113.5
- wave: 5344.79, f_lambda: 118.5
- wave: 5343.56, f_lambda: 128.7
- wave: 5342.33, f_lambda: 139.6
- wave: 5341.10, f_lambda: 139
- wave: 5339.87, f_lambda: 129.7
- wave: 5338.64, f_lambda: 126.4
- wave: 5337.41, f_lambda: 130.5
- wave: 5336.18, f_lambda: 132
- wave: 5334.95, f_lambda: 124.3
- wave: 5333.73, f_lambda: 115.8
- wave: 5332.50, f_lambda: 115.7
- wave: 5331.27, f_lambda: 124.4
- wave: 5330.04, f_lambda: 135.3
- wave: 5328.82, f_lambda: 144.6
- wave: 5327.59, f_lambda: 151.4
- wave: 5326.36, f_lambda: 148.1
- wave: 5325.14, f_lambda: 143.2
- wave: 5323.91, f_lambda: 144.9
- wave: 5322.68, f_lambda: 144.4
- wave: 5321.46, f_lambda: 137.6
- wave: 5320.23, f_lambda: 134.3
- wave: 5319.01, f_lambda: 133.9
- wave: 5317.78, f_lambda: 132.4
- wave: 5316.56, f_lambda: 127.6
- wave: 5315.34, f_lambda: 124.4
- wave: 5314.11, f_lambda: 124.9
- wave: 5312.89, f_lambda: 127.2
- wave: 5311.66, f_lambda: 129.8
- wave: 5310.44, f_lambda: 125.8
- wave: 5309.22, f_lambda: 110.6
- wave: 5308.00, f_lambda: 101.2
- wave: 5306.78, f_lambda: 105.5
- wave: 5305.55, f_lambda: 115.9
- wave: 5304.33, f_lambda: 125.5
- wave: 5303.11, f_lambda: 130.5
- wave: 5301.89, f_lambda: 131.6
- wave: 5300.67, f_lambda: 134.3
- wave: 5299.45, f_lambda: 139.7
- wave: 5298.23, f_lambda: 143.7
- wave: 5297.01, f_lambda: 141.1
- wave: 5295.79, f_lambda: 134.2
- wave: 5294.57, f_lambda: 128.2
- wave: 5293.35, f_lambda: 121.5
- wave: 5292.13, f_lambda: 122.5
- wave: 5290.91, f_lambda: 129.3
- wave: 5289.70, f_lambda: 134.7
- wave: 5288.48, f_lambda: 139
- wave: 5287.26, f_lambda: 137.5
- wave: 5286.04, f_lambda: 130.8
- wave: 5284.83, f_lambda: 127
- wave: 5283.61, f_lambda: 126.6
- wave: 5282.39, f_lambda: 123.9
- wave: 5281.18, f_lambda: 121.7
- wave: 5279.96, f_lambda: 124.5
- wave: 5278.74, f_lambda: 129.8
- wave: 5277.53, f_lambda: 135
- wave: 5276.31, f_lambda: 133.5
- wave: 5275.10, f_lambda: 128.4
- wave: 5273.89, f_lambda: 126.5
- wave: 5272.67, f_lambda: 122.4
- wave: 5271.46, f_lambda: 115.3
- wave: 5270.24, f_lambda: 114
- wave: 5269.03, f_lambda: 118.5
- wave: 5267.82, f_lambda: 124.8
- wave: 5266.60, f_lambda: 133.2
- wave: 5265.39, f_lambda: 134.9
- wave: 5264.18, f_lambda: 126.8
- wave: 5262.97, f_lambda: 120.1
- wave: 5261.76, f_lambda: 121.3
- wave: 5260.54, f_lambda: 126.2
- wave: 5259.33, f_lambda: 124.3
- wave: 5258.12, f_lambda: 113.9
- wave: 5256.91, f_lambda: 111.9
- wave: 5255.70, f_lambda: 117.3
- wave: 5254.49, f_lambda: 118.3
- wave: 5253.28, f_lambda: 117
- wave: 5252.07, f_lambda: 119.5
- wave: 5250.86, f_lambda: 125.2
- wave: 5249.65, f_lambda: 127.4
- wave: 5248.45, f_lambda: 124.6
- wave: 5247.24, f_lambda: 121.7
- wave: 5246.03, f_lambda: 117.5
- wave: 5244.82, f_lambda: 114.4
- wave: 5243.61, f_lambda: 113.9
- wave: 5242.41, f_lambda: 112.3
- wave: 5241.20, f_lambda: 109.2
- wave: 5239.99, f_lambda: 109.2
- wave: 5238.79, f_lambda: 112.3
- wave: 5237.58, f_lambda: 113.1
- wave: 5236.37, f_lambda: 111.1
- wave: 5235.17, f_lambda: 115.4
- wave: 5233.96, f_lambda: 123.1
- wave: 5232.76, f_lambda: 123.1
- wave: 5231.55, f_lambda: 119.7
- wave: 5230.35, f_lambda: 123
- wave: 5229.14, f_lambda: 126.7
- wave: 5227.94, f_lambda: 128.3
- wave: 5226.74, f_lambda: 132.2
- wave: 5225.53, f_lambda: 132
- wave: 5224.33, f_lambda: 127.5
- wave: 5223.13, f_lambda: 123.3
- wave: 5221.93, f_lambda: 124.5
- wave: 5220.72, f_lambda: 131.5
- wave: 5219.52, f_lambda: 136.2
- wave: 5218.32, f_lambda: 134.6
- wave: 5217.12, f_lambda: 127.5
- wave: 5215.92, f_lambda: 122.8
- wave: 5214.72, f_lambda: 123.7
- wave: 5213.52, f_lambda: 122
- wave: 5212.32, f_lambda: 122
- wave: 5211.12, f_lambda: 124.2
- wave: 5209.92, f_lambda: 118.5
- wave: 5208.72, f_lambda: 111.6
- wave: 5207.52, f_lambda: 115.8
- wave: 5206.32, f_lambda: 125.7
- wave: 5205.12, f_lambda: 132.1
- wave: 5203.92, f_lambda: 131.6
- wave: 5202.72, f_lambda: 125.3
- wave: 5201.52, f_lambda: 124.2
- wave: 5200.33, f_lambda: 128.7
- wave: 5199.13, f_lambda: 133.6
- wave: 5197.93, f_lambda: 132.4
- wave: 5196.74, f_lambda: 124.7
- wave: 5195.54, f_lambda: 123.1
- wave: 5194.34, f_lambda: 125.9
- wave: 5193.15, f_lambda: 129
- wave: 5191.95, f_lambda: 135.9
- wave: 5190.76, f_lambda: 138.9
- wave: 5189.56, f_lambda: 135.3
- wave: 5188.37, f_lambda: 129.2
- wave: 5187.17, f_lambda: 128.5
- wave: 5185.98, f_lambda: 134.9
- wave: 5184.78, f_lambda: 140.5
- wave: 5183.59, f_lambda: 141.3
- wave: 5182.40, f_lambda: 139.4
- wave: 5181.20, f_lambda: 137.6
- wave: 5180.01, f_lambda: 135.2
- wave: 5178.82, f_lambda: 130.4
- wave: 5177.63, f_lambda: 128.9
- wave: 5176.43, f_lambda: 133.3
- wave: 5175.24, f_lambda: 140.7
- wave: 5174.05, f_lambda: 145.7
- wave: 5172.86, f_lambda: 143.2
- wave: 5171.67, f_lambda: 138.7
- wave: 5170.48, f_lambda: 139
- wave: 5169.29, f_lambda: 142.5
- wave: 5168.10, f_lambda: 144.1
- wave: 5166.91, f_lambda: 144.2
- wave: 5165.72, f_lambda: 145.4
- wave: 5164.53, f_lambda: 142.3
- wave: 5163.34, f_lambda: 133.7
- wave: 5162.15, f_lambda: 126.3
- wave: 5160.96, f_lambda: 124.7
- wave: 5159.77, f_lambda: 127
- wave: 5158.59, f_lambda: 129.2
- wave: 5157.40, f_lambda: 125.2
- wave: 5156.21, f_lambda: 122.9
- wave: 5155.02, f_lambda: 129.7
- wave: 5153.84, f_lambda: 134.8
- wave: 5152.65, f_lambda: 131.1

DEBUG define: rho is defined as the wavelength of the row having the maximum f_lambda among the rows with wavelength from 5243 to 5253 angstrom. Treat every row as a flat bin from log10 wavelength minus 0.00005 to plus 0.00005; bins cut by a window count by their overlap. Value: 5249.65 angstrom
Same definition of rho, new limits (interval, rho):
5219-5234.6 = 5219.52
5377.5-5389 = 5379.36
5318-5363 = 5352.18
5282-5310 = 5298.23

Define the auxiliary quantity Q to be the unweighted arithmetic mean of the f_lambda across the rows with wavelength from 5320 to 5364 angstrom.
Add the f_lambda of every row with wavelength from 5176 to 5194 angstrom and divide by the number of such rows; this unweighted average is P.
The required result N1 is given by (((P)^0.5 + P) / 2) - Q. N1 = -61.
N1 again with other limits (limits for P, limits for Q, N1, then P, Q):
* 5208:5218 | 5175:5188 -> -69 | 122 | 136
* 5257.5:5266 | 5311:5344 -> -65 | 124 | 133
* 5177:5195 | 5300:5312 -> -48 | 134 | 121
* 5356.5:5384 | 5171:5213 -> -58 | 135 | 131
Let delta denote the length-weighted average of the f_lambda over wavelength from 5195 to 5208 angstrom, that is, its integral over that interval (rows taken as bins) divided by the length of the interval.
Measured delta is 127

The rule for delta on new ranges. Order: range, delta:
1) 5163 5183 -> 139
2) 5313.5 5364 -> 133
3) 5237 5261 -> 117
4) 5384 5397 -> 132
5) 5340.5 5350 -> 124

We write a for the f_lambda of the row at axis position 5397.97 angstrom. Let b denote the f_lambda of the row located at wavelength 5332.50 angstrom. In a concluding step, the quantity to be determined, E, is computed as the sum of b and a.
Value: 240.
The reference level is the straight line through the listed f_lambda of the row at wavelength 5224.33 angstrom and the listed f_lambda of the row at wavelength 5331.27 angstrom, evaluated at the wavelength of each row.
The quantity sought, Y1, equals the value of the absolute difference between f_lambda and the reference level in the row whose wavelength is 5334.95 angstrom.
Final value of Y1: 0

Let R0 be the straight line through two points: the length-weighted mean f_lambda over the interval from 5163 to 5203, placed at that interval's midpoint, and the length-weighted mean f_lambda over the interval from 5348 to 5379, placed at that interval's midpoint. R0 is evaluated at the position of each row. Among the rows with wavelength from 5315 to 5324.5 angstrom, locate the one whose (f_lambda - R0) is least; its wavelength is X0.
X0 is 5315.34 angstrom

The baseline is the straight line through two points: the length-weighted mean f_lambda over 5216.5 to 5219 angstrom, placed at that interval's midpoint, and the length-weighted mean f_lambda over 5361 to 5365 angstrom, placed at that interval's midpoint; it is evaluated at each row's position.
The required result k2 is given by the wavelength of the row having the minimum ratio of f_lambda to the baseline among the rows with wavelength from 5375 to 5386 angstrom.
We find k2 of 5385.56 angstrom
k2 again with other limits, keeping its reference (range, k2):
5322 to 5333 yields 5332.50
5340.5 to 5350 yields 5347.25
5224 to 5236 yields 5235.17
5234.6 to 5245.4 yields 5239.99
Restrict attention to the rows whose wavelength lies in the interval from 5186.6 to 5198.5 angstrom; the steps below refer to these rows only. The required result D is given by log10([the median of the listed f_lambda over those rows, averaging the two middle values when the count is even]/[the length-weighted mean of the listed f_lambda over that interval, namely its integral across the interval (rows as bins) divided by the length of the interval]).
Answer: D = -0.0040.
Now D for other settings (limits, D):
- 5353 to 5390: 0.0081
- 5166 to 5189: 0.0035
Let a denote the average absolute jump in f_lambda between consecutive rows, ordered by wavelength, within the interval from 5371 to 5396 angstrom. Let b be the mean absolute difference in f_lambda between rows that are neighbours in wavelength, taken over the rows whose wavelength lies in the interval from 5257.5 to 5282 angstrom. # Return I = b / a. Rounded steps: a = 3.4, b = 4.7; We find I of 1.37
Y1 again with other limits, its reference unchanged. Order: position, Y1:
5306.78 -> 20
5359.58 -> 13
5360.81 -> 7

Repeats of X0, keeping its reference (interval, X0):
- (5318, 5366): 5347.25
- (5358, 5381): 5366.99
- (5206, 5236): 5208.72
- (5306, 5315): 5308.00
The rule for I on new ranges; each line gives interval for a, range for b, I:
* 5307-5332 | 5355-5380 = 0.68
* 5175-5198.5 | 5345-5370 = 1.24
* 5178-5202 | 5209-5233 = 0.88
